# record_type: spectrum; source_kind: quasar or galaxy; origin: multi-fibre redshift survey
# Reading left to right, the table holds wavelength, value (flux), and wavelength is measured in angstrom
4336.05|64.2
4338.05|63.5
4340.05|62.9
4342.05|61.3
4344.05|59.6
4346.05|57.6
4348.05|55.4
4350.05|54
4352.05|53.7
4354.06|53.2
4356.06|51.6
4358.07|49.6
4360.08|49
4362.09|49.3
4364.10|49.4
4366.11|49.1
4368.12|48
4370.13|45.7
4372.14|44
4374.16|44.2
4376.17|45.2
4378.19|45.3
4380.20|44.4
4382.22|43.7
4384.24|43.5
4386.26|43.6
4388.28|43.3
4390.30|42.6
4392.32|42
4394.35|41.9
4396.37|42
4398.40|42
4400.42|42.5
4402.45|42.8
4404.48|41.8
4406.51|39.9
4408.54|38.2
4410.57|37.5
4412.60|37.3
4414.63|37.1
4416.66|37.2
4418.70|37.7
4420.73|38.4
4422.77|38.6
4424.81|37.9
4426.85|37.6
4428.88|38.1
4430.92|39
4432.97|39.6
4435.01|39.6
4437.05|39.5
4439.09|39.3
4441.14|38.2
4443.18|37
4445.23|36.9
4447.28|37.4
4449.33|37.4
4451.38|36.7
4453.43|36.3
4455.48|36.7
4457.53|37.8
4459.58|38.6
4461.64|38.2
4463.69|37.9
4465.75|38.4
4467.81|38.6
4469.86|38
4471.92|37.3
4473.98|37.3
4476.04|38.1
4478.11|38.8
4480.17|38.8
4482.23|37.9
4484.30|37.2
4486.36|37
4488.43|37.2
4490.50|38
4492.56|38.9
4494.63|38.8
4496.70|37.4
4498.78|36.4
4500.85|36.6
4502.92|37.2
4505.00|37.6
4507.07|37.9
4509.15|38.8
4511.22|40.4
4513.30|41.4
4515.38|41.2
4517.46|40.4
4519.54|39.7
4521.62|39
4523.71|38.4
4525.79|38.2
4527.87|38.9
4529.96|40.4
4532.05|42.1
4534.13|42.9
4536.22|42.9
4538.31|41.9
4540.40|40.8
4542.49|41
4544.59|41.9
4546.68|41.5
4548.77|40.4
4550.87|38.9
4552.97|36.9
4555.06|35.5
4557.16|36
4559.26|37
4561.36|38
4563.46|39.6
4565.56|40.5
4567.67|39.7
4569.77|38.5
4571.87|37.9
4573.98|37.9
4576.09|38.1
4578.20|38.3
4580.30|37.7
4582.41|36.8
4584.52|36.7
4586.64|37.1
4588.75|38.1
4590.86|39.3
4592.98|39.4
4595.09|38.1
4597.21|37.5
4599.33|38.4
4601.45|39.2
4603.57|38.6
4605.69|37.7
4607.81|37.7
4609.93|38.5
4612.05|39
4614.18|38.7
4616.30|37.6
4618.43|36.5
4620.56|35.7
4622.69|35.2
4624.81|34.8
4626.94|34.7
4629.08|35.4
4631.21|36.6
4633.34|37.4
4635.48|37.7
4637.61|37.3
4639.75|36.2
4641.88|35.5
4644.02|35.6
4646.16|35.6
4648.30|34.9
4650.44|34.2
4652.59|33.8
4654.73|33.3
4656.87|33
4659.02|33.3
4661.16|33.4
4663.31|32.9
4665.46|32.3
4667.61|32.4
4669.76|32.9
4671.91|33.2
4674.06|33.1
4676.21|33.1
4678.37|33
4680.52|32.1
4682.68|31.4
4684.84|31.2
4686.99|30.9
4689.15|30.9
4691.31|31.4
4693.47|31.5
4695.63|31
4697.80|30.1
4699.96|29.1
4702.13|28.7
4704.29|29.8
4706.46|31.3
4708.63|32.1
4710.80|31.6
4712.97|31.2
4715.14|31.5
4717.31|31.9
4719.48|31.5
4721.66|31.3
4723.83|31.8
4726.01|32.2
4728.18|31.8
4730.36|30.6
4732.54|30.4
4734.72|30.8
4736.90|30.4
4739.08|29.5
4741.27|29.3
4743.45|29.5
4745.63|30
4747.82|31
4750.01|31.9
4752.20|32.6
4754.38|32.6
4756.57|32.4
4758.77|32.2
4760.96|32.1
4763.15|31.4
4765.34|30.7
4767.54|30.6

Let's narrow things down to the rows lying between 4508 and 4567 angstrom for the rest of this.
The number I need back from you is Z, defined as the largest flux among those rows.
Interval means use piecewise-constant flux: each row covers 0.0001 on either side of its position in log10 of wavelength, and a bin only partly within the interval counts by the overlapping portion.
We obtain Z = 42.9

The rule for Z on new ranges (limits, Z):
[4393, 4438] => 42.8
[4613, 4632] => 38.7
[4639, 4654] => 36.2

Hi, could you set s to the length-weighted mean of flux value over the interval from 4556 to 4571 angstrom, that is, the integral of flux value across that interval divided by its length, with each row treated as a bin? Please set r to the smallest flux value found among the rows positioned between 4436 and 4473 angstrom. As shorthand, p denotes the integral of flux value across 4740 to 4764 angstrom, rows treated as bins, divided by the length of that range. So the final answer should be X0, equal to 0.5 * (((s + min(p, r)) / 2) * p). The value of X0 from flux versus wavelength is 547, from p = 31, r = 36.3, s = 38.5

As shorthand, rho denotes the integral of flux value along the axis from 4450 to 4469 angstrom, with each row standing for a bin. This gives 716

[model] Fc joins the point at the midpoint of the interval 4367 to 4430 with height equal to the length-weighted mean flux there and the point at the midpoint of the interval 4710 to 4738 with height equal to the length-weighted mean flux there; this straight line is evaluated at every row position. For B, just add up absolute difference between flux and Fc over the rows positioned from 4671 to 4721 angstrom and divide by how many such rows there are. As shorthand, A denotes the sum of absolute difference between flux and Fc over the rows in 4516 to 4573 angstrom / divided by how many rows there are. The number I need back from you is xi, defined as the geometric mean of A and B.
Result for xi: 1.66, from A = 2.8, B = 1.0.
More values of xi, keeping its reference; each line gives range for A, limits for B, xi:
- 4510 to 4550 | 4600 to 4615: 3.46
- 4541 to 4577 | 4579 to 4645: 2.50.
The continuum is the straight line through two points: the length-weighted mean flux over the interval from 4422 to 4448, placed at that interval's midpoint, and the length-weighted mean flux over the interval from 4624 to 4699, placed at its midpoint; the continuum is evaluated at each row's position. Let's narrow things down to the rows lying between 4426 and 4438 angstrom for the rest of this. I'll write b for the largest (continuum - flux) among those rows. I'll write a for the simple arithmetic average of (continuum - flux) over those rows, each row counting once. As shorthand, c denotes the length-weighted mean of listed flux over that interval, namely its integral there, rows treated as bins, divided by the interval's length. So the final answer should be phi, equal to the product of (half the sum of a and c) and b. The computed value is 18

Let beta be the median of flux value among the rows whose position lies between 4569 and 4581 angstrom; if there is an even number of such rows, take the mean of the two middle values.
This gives 38.0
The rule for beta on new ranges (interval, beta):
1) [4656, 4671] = 32.9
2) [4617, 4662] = 35.4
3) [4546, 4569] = 38.9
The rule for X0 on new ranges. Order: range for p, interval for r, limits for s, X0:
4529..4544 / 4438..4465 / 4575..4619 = 776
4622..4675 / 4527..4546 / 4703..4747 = 566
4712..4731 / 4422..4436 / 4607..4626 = 542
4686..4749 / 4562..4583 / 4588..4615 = 533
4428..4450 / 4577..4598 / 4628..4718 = 668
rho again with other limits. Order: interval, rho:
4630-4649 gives 690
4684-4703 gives 580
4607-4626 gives 704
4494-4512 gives 681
